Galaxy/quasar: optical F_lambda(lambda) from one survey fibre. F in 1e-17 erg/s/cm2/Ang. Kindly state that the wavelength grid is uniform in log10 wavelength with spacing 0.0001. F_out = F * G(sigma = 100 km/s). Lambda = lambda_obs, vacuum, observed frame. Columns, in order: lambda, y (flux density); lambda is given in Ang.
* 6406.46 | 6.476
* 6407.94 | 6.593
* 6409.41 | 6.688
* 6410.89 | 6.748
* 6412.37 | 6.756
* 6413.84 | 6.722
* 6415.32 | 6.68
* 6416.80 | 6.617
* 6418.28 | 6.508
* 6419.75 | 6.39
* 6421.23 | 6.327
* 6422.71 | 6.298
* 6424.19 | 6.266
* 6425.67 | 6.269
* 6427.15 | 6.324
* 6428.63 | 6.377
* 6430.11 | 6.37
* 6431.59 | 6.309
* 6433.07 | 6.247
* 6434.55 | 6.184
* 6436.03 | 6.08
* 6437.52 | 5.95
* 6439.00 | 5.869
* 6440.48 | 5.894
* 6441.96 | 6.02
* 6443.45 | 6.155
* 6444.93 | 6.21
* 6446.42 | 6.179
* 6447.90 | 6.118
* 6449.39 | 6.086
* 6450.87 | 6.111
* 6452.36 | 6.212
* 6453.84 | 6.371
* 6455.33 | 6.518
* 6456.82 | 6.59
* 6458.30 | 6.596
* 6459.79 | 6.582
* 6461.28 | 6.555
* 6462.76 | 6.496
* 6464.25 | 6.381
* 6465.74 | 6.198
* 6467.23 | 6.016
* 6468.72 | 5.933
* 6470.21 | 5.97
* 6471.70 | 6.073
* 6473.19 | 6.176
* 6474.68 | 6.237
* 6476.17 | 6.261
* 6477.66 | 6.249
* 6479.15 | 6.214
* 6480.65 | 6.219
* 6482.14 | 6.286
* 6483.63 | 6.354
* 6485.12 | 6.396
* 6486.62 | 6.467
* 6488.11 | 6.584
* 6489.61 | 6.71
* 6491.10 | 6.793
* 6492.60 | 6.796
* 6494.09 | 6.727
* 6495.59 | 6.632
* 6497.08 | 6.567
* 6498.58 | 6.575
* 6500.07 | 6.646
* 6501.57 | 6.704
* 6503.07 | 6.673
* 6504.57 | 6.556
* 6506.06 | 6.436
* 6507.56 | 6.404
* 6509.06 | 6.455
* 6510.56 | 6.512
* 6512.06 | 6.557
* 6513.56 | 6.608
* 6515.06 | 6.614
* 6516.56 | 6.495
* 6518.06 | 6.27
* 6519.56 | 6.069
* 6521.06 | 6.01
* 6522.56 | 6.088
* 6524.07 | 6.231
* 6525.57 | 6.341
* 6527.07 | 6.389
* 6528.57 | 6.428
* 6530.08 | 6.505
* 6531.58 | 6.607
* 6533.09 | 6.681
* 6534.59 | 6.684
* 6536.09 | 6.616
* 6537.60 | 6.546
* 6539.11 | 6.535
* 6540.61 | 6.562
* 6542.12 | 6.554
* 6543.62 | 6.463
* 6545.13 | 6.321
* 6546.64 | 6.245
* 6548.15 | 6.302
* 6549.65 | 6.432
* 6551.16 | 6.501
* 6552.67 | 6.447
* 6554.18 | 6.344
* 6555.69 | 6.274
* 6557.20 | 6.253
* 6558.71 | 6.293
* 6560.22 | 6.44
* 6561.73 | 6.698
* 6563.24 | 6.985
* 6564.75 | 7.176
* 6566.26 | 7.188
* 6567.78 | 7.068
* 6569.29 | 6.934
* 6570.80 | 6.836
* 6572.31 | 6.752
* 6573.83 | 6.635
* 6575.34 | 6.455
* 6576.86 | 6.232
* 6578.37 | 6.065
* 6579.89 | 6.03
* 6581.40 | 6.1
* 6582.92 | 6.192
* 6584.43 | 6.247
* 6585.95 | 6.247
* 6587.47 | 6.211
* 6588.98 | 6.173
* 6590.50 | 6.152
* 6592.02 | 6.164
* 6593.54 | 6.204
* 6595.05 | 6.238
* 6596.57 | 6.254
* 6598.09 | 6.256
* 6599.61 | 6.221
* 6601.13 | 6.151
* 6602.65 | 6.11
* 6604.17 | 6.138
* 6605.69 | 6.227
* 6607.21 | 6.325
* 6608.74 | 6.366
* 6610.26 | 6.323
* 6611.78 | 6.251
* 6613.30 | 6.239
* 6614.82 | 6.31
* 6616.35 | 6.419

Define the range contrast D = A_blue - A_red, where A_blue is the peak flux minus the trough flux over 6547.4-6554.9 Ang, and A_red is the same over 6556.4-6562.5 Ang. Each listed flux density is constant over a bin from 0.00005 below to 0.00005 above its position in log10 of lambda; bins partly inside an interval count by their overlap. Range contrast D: -0.2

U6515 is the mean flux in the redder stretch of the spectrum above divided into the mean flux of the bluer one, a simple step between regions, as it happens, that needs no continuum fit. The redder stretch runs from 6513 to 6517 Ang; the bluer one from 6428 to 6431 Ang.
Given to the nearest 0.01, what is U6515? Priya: 0.97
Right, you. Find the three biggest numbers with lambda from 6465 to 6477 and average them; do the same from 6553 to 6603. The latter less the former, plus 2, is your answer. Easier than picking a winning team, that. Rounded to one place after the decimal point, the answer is 2.9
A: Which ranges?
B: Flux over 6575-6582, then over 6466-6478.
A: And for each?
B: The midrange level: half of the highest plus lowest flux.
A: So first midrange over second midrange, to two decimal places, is 1.02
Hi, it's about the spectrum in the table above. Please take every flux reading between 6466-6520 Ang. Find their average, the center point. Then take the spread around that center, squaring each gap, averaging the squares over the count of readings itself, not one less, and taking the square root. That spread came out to 0.24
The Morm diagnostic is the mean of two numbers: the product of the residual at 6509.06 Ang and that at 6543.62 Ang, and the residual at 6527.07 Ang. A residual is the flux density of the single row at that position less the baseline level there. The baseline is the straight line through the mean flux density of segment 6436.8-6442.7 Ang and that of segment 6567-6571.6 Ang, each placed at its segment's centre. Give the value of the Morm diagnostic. -0.11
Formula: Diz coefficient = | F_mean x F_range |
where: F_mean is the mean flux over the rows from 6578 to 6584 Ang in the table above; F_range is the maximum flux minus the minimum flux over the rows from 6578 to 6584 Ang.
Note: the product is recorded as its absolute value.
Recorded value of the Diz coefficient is 1.0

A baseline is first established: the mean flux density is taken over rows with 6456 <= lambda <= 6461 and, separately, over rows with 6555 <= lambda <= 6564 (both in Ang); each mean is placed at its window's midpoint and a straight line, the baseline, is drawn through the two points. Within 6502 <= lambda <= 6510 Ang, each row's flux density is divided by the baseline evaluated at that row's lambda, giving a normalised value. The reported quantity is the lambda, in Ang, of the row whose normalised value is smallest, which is 6507.56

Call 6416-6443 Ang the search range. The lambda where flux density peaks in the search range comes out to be 6416.80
